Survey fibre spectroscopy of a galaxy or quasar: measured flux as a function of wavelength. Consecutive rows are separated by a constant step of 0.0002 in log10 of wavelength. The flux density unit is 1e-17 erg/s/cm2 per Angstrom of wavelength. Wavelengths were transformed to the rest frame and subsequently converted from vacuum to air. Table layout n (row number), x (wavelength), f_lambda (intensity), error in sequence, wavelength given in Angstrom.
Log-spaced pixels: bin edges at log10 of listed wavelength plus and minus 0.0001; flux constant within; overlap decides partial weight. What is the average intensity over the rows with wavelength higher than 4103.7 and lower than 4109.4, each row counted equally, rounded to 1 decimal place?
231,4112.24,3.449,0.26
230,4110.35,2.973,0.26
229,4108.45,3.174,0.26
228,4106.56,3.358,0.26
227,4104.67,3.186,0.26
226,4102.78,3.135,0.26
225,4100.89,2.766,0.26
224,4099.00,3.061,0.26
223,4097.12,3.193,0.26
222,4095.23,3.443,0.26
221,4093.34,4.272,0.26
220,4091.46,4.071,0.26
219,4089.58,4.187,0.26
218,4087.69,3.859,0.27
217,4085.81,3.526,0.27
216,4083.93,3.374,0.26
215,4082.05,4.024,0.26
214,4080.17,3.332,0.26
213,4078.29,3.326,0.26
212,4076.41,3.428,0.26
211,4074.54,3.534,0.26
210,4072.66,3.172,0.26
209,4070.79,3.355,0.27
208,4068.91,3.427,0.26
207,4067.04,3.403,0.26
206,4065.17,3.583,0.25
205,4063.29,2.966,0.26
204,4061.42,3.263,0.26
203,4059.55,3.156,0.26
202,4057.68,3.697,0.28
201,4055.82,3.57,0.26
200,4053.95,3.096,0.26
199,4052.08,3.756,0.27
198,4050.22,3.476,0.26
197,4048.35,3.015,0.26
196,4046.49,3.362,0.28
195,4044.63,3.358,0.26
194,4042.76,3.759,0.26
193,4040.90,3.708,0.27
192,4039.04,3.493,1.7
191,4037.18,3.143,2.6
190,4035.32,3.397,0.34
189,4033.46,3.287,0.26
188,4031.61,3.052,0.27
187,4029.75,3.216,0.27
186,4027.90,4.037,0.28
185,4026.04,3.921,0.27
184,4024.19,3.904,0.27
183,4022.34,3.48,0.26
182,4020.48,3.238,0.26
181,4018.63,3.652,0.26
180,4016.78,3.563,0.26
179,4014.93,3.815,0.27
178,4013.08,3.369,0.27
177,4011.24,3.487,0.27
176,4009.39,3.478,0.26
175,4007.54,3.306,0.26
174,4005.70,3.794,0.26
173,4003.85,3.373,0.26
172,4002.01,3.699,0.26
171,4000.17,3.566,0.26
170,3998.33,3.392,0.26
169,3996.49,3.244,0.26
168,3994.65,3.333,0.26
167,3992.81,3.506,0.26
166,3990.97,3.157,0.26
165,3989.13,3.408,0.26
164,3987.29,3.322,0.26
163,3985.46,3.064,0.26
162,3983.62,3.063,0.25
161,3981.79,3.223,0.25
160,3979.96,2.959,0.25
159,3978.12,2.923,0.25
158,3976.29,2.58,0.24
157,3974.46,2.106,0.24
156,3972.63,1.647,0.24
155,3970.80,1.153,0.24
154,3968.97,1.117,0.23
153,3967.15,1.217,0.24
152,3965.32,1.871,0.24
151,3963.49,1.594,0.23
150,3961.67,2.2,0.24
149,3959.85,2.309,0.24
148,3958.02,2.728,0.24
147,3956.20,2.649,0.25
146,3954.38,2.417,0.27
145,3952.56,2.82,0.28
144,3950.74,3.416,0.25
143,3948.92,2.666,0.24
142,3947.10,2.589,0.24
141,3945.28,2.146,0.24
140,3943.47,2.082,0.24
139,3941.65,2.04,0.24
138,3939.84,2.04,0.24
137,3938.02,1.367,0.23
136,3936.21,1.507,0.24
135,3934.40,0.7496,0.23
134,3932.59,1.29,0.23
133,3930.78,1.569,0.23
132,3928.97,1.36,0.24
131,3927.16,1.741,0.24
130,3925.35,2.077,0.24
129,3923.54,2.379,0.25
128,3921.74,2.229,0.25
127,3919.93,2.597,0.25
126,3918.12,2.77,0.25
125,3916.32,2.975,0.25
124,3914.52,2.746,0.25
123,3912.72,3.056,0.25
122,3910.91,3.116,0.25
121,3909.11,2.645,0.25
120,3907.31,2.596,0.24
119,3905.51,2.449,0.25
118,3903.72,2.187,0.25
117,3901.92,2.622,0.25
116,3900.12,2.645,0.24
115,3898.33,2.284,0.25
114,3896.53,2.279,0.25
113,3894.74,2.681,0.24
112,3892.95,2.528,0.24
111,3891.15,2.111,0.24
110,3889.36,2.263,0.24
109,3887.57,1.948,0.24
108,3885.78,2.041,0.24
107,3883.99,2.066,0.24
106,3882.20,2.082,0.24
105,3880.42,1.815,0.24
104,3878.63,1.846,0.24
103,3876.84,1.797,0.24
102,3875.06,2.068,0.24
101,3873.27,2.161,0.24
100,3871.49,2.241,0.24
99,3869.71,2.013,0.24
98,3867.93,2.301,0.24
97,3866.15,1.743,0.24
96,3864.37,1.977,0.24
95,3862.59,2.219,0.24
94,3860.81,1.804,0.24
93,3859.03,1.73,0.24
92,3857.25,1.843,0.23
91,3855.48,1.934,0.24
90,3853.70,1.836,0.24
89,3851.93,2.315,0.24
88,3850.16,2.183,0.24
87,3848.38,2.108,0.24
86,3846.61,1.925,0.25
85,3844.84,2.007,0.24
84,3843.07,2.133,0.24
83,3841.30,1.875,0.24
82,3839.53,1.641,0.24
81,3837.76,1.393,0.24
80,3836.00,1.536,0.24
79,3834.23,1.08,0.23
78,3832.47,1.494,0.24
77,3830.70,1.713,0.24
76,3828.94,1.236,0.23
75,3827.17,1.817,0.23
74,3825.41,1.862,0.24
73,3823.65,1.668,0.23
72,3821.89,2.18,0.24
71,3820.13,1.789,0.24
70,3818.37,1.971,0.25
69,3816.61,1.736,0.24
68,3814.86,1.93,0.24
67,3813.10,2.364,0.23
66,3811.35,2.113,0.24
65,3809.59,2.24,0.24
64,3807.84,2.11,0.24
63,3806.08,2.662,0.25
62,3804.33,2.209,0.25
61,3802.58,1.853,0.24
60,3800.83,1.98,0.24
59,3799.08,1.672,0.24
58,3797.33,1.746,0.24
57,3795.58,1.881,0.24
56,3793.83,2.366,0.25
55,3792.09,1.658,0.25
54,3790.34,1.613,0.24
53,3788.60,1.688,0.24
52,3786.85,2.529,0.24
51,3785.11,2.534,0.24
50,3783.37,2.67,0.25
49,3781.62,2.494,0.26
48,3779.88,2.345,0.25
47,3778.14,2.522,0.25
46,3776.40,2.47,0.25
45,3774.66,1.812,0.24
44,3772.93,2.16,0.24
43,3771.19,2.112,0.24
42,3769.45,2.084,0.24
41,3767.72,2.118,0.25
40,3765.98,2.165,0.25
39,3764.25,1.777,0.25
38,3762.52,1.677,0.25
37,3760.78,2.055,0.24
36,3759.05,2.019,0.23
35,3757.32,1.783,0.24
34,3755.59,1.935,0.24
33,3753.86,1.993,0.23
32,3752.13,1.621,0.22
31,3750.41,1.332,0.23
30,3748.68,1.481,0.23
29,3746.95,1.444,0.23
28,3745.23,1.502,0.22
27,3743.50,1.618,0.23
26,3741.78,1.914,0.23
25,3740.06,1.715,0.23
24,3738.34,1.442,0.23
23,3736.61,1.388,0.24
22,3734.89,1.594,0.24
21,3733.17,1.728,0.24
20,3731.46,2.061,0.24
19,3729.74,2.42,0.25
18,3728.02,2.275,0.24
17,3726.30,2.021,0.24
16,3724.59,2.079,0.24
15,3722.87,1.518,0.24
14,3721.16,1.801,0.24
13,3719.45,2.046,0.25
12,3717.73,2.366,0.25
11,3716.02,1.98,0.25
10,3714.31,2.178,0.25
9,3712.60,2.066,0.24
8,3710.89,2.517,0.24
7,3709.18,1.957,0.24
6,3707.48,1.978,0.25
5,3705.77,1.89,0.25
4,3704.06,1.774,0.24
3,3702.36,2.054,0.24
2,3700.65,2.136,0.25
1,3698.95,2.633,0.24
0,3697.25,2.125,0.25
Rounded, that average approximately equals 3.2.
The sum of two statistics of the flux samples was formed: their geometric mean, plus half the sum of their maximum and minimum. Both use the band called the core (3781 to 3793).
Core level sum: 4.3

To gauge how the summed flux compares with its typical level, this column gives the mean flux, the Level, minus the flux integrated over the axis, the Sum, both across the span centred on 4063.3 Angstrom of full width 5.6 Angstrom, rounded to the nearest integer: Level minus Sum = -15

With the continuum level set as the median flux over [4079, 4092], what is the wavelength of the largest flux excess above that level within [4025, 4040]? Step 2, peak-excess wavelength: 4027.90 Angstrom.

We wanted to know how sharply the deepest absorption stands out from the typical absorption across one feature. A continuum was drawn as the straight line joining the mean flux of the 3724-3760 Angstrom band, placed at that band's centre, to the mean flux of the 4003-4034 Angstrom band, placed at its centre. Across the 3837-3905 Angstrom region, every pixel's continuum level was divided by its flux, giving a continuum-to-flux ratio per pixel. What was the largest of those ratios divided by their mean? 1.35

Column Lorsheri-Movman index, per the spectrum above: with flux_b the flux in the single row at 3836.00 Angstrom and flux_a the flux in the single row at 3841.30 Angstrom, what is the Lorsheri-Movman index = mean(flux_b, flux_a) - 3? -1.3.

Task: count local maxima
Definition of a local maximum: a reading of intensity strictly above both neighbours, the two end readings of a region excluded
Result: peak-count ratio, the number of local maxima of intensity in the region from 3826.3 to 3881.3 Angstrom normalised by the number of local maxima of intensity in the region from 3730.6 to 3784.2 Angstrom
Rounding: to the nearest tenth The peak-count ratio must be 1.3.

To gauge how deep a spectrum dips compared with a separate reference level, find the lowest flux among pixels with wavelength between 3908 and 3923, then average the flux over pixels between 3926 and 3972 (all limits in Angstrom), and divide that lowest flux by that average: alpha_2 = 1.15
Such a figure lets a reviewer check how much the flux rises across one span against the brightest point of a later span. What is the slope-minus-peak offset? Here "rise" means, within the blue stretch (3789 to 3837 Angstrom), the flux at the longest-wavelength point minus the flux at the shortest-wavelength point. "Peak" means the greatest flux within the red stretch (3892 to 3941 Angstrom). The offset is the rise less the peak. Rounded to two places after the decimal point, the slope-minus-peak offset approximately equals -3.19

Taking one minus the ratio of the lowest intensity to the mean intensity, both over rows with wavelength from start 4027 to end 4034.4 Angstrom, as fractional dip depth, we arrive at 0.10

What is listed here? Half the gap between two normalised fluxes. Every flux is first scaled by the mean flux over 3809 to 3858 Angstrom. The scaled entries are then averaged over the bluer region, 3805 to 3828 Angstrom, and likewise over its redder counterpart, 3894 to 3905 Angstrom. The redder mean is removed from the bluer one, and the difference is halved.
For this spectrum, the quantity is -0.11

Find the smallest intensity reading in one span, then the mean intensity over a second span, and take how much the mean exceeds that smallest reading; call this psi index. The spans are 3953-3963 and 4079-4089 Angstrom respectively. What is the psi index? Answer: 1.4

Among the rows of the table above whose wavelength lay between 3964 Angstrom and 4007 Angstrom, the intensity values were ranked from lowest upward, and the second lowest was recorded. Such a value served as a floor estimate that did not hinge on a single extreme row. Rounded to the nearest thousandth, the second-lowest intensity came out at 1.153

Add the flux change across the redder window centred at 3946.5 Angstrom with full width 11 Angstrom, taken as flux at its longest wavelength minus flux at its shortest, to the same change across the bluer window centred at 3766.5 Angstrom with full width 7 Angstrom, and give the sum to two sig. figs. 1.7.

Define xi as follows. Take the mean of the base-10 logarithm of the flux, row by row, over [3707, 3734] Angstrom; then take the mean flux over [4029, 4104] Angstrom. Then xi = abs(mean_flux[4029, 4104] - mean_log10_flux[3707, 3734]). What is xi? 3.12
